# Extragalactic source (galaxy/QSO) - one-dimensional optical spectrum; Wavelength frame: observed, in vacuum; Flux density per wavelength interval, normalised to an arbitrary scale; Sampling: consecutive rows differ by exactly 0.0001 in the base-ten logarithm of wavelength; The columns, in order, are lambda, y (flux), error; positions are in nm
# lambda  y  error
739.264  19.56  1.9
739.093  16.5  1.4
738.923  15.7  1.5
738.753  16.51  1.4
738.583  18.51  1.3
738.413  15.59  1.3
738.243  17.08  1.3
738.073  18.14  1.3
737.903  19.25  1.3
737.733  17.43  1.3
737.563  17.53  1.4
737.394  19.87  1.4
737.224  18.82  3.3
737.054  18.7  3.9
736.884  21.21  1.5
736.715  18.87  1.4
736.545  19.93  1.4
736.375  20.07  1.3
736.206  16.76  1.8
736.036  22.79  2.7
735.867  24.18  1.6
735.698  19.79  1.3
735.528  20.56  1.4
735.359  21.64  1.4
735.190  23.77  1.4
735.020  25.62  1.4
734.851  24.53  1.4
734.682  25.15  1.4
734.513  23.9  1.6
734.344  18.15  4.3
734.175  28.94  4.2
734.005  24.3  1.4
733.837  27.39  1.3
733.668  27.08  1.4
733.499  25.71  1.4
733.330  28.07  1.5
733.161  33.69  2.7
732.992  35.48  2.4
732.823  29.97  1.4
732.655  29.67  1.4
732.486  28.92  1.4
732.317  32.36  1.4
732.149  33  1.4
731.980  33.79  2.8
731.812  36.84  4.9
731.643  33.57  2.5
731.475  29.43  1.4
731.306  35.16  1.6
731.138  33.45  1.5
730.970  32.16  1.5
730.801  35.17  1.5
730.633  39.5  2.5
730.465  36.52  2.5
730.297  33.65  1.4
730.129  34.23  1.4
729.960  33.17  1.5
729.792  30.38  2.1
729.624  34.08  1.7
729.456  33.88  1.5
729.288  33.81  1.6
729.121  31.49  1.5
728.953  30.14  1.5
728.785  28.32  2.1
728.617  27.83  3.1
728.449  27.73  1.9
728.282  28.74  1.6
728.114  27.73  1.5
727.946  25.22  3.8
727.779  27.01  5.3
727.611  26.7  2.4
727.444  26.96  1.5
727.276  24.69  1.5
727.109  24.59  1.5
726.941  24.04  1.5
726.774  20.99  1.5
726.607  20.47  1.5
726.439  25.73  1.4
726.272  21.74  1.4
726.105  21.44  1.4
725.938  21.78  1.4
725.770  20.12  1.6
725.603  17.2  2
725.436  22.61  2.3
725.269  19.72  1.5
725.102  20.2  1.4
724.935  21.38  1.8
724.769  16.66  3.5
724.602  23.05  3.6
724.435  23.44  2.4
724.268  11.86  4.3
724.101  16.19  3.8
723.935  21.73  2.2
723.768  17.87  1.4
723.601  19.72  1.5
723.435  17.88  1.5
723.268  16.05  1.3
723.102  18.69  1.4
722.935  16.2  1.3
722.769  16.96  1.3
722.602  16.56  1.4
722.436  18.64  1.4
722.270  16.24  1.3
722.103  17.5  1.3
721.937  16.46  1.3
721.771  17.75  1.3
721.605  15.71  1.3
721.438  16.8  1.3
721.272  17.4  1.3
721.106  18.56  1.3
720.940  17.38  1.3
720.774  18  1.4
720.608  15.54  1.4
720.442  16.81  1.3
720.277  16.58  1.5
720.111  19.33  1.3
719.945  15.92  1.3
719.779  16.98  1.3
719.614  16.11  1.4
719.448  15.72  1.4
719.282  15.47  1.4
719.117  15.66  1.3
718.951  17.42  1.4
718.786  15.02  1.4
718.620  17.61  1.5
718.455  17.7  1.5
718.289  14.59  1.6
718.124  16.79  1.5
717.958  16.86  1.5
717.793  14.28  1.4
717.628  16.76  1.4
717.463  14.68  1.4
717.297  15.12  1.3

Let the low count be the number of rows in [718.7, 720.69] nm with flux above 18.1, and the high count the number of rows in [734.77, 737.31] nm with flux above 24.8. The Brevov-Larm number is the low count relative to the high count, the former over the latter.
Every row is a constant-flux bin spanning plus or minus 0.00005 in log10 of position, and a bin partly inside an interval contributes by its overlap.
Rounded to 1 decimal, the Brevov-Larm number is 1.0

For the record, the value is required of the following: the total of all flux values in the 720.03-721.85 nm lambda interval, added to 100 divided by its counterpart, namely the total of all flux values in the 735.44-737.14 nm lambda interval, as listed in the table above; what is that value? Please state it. 190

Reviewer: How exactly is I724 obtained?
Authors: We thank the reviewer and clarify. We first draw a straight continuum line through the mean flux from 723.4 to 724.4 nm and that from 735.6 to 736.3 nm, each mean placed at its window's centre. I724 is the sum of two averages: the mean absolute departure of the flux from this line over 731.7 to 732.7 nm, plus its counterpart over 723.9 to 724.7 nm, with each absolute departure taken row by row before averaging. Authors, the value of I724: 17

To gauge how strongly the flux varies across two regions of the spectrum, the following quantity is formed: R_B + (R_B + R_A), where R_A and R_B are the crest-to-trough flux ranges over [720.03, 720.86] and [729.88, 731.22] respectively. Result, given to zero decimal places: 18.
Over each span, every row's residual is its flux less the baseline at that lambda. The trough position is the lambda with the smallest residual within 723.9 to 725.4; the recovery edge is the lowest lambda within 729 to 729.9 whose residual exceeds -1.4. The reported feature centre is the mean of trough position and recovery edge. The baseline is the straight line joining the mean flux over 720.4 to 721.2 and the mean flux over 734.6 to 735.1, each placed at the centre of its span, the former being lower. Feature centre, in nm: 726.69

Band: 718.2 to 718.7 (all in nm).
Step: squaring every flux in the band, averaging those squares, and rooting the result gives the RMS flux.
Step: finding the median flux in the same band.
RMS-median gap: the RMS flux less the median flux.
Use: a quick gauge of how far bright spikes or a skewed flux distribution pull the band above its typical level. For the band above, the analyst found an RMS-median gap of -0.91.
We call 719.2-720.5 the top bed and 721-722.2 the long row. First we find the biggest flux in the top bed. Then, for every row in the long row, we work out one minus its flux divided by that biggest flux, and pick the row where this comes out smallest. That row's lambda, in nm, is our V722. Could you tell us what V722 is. 721.106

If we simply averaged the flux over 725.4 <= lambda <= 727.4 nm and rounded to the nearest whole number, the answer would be 22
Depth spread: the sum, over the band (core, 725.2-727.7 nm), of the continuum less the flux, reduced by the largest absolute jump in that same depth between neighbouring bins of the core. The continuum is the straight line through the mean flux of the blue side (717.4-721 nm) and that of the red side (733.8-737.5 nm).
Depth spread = -61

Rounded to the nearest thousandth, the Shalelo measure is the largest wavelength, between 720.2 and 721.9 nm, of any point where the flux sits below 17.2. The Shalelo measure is 721.605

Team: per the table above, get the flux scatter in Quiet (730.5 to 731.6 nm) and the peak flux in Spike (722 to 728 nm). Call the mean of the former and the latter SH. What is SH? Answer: 15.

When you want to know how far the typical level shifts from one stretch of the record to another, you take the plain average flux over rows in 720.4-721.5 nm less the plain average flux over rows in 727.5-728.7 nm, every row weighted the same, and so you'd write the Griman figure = -10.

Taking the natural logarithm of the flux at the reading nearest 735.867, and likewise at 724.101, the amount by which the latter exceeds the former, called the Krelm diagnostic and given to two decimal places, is -0.40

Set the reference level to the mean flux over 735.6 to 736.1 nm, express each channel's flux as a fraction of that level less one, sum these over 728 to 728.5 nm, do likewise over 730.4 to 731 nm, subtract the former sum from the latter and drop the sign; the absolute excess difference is 1.7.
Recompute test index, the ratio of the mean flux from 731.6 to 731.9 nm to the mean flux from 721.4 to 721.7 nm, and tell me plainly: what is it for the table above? 2.2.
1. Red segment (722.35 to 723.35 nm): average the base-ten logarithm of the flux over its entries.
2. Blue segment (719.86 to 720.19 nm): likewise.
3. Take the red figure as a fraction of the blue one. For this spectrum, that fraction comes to 0.99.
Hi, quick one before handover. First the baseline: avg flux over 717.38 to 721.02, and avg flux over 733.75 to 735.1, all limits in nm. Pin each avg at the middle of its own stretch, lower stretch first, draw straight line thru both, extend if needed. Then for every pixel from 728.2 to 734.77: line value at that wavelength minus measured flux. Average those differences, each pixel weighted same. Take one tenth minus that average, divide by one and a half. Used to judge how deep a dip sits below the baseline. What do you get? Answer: 5.2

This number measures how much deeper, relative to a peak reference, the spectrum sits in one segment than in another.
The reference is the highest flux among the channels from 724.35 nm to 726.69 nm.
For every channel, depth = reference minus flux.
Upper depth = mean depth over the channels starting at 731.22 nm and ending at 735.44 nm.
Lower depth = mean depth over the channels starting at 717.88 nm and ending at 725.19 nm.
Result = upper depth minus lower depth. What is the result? -11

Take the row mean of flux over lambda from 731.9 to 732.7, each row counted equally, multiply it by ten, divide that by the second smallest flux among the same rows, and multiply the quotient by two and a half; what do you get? 26.6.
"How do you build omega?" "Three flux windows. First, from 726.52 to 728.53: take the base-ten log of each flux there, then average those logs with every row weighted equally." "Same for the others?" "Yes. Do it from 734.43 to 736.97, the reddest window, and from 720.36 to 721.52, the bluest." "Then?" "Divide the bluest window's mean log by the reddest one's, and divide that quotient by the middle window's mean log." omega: 0.66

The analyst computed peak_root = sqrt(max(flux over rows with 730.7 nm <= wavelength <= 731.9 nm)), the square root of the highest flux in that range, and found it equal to 6.1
